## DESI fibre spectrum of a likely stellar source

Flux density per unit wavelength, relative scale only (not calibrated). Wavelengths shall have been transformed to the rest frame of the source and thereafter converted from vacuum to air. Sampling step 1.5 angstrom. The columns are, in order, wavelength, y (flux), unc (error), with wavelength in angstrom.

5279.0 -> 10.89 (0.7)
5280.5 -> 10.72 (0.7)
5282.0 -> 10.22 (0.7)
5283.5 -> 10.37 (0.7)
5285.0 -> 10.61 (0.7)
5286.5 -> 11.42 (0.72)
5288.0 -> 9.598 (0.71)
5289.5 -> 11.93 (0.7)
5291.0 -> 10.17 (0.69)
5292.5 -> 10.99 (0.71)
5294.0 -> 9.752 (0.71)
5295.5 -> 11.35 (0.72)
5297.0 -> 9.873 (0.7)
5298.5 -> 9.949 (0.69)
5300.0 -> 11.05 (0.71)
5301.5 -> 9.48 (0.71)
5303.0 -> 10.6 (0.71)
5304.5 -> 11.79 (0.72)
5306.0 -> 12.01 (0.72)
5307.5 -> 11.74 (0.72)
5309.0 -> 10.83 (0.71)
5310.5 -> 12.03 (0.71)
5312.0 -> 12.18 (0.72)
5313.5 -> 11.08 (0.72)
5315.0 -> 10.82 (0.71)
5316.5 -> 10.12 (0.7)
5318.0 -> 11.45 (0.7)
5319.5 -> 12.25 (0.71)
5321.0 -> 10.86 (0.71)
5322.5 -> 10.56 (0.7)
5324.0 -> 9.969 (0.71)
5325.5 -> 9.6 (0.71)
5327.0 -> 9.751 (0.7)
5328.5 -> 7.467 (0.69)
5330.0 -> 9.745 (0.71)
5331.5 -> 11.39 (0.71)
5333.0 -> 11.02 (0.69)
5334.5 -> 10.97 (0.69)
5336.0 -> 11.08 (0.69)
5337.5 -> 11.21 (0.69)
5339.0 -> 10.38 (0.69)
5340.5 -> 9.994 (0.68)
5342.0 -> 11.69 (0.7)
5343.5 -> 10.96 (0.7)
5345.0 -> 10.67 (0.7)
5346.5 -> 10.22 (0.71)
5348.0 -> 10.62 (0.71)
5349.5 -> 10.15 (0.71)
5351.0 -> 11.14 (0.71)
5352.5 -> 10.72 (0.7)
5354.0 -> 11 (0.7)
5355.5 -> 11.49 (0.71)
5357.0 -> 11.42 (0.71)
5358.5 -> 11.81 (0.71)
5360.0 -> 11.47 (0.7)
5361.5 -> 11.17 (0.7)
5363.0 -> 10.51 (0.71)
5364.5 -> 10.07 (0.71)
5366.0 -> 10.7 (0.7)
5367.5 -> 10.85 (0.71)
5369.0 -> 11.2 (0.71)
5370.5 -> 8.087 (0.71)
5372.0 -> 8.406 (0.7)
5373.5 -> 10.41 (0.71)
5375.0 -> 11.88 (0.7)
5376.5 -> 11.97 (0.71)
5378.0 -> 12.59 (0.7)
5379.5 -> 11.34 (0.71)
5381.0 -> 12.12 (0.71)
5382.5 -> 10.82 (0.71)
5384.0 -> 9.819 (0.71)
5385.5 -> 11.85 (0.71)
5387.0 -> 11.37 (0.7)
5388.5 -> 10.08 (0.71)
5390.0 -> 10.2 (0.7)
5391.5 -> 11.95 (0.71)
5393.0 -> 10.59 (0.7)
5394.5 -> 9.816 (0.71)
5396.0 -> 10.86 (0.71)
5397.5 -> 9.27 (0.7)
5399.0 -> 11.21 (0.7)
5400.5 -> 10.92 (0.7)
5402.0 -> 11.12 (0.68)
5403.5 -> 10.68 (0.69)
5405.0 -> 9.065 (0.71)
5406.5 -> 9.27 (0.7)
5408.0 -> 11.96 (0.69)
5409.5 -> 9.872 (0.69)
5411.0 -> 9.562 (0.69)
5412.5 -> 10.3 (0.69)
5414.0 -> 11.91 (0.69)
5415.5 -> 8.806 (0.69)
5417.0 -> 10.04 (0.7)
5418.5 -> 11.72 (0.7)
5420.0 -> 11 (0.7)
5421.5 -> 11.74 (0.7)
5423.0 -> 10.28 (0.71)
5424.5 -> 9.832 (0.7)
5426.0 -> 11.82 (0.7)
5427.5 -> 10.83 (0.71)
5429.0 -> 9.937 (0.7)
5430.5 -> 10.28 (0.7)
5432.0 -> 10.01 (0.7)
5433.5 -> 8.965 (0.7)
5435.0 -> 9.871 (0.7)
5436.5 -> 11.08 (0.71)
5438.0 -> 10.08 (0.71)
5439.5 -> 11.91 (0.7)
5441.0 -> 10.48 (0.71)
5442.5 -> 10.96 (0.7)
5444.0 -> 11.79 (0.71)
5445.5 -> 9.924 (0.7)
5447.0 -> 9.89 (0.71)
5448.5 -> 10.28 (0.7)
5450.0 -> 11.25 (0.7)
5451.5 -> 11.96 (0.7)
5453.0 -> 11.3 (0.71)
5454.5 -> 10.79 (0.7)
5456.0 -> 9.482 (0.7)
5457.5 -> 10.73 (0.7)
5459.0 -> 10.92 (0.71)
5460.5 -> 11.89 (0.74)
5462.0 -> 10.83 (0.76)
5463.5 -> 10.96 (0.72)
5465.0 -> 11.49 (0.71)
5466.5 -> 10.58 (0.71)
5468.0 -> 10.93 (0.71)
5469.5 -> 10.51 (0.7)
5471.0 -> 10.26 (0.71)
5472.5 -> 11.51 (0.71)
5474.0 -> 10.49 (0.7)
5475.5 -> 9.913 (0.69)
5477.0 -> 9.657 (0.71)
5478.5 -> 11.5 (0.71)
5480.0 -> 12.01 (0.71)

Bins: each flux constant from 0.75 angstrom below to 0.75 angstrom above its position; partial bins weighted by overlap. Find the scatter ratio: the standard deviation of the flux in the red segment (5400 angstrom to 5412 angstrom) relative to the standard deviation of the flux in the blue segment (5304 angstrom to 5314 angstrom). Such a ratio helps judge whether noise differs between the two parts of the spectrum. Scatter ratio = 2.0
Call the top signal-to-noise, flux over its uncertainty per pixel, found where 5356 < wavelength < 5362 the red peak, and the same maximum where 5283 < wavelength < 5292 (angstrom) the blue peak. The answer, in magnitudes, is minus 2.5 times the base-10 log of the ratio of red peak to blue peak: 0.026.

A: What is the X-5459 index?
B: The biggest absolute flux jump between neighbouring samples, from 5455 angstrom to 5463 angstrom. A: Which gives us 1.2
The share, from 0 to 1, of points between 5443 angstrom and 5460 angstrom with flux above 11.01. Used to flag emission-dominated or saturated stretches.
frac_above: 0.36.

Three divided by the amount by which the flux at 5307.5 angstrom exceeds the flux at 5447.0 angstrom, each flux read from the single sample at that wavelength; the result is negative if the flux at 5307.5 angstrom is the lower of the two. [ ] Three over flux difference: 1.6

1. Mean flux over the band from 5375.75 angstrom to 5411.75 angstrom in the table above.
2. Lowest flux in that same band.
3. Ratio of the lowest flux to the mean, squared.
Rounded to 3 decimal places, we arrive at 0.709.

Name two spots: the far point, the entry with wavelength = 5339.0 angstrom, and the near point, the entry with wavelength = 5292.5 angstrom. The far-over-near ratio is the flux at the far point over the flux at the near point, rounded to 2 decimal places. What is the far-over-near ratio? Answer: 0.94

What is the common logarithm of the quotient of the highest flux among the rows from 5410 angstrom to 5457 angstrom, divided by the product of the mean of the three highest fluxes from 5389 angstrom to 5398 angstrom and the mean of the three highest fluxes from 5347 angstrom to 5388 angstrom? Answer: -1.06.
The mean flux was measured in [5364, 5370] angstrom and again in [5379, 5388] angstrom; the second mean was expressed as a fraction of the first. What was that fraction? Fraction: 1.05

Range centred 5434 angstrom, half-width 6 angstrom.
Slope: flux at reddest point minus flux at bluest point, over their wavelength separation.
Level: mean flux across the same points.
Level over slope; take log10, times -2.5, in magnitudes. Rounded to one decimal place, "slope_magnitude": -4.3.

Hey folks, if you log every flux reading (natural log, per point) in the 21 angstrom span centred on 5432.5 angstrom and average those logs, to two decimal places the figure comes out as 2.34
